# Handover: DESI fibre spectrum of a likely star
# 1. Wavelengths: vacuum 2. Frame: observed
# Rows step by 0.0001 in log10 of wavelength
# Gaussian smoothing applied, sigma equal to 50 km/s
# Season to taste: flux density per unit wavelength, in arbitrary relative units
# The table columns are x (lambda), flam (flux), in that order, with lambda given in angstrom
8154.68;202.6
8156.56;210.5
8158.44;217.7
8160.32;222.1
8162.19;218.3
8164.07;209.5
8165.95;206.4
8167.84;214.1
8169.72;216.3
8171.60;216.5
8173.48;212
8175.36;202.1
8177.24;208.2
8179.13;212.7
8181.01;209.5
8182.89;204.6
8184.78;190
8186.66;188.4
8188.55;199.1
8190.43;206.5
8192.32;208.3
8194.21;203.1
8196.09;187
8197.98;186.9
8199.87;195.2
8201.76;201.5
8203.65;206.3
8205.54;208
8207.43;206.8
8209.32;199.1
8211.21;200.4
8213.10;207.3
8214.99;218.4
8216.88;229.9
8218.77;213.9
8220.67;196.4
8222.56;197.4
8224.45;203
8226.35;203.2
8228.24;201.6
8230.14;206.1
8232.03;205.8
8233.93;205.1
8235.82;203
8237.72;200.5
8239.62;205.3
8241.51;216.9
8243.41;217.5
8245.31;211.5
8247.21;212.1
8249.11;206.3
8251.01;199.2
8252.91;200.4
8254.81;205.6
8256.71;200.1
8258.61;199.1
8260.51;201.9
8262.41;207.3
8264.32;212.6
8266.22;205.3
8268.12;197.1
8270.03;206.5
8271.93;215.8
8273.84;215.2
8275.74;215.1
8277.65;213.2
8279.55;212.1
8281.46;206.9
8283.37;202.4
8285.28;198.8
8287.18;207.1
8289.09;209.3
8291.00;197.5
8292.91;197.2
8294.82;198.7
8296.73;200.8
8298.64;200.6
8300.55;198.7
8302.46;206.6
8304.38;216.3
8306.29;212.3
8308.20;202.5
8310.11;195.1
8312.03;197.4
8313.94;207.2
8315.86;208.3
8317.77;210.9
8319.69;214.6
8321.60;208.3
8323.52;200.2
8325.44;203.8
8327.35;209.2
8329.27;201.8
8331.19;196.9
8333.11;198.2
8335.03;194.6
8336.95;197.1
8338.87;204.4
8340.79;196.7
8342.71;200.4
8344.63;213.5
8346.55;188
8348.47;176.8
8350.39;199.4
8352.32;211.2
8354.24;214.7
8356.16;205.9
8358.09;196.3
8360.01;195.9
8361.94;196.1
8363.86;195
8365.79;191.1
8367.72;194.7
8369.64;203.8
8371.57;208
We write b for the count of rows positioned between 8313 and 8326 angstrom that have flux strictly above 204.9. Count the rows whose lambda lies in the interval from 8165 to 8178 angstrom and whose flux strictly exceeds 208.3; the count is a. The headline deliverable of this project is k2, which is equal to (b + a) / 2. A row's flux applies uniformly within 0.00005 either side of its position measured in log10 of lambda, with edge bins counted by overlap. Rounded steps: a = 4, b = 5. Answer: 4.5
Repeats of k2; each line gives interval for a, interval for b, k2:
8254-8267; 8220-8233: 1.5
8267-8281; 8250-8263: 3.5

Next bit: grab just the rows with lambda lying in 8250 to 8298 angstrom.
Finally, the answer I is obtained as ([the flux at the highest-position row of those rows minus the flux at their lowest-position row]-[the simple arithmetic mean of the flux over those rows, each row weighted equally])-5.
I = -208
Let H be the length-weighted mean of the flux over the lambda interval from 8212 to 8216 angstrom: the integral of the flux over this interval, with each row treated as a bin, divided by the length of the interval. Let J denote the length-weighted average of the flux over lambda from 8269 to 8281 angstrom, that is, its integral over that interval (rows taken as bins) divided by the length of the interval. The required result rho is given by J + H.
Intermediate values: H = 213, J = 213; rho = 425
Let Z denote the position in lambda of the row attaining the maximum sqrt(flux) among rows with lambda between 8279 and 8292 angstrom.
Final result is 8279.55 angstrom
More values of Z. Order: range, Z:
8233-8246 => 8243.41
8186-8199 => 8192.32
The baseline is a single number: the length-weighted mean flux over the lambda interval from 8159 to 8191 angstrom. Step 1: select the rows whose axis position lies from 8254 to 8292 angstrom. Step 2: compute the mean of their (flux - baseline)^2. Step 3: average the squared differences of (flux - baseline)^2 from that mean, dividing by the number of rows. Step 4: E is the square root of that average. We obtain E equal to 38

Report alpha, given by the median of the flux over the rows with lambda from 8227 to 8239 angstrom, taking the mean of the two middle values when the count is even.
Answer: 204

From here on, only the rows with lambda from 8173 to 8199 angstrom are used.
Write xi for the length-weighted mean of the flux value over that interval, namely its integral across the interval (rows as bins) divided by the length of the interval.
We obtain 201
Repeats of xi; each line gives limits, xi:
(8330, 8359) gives 200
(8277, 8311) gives 204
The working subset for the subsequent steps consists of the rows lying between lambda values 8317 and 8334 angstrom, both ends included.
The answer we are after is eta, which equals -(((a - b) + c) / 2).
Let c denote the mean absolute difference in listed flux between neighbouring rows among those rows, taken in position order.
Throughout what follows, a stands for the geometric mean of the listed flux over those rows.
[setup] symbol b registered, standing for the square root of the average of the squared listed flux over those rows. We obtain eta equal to -2.46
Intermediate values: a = 205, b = 205.0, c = 5.1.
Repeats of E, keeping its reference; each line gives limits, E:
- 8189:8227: 154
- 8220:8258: 39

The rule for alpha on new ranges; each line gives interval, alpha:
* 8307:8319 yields 205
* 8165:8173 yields 215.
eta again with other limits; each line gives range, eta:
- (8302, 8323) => -2.74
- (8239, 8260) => -2.13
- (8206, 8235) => -2.90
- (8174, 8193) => -2.89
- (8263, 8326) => -2.33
